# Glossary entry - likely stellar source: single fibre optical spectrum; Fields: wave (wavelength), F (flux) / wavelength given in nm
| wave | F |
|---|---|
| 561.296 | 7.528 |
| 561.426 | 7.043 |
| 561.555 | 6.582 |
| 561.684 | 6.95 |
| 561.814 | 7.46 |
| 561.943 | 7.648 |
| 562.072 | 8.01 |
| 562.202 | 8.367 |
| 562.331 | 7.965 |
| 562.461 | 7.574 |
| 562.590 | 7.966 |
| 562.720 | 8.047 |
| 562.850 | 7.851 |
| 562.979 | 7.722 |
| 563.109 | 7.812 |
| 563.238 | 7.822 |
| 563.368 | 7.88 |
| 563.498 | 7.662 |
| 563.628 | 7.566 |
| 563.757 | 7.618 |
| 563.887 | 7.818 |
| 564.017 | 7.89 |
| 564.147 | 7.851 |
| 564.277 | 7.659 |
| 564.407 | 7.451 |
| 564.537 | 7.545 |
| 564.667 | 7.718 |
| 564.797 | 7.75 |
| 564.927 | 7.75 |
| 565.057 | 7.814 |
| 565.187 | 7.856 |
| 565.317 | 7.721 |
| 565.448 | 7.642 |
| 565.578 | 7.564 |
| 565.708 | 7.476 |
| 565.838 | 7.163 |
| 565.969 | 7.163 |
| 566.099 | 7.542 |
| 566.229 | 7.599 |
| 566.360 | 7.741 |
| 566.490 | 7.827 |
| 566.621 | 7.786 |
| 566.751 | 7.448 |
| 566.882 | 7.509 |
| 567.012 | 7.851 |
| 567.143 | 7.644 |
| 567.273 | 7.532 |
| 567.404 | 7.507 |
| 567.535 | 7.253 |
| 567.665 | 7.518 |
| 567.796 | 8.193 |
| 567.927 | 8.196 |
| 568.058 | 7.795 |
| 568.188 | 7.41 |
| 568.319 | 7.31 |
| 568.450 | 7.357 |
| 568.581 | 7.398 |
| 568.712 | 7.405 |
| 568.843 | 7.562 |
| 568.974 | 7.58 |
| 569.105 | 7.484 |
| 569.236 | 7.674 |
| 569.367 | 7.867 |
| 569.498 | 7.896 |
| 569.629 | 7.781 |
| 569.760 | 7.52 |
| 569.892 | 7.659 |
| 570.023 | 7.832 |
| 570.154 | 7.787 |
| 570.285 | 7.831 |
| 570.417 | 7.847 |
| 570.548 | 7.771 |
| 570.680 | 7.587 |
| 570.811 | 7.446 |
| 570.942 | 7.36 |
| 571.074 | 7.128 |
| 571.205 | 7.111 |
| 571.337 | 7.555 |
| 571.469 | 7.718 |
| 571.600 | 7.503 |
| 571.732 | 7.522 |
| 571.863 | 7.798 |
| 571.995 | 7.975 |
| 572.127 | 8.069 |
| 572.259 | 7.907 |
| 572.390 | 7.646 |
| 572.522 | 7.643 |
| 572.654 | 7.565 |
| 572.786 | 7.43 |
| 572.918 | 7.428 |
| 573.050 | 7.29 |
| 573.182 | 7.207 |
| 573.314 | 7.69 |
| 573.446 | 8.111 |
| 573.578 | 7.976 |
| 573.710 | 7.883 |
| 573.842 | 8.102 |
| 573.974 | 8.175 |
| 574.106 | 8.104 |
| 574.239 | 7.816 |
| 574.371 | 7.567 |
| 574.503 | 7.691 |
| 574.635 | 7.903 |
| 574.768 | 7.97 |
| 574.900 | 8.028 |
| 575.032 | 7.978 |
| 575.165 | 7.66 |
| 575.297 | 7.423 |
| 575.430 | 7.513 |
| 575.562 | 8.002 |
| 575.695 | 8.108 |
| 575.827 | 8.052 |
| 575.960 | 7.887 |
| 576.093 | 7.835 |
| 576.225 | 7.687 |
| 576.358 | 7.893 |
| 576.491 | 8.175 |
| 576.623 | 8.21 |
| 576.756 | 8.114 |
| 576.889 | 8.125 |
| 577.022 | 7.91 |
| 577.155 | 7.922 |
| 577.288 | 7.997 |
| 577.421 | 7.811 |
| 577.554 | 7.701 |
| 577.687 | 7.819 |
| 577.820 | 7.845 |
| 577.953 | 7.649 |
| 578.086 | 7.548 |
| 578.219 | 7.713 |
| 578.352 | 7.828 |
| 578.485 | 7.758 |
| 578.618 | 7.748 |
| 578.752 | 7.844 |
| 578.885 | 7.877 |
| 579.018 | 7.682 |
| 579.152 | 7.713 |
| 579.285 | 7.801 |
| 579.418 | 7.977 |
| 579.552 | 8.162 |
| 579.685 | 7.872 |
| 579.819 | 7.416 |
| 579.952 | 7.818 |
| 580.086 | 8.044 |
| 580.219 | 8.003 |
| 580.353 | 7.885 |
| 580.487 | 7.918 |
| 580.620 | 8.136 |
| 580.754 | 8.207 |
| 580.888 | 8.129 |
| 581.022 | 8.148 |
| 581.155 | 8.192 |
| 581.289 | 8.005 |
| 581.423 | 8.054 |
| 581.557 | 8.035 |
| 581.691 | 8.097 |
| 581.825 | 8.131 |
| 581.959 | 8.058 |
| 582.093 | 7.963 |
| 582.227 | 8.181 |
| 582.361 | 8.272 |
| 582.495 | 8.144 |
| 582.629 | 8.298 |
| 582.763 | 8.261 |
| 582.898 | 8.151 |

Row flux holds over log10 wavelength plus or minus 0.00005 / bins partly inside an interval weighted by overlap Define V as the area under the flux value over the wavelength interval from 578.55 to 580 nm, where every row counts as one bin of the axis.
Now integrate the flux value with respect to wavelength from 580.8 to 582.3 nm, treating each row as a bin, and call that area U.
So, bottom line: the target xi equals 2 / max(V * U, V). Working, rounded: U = 12.1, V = 11.3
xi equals 0.0145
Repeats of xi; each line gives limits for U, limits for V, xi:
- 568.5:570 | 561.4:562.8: 0.0164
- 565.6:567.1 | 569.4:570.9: 0.0152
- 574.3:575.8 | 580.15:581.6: 0.0146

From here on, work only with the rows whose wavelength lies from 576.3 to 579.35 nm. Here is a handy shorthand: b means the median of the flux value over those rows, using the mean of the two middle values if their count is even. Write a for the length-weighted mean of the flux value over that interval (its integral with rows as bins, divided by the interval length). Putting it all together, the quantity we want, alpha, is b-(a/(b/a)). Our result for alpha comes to -0.06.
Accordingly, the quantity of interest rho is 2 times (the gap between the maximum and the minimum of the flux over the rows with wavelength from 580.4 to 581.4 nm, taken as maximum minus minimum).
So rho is 0.6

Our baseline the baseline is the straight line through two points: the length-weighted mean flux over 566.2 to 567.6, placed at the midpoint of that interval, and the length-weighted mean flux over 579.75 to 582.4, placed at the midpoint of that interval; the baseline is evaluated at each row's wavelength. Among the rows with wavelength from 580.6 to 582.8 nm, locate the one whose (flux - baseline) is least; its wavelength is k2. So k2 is 582.093 nm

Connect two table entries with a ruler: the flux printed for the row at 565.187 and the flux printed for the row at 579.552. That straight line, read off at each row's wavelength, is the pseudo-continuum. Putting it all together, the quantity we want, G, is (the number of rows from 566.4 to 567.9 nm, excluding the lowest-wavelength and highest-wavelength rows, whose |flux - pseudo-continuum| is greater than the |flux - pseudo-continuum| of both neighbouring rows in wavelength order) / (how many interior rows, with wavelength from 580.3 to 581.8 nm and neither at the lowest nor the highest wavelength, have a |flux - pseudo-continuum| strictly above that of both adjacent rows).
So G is 0.7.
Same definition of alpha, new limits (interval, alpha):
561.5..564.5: 0.21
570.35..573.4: -0.02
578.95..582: 0.12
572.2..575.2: 0.08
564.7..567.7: 0.00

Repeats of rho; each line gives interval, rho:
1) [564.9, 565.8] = 0.8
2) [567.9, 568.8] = 1.8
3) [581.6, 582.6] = 0.6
